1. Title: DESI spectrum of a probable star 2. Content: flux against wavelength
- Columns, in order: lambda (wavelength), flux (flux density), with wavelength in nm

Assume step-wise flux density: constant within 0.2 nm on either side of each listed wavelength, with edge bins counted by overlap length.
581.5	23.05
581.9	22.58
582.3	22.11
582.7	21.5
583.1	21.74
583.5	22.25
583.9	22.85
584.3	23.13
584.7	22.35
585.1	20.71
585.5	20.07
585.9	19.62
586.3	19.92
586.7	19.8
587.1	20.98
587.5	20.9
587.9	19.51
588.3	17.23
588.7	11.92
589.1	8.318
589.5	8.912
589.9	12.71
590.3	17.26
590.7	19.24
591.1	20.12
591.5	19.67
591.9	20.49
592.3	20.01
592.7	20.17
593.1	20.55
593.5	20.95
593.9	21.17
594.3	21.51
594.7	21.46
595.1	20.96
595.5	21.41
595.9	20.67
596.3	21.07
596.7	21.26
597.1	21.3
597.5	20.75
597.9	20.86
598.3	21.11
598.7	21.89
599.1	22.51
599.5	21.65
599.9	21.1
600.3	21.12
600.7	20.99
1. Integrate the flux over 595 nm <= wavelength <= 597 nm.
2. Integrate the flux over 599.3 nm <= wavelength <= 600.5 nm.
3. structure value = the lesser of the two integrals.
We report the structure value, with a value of 26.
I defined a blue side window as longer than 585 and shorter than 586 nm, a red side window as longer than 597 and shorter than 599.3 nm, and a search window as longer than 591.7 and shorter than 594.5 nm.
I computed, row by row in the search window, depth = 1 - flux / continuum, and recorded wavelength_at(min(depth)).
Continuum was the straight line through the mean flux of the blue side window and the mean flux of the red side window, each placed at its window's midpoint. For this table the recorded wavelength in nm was 594.3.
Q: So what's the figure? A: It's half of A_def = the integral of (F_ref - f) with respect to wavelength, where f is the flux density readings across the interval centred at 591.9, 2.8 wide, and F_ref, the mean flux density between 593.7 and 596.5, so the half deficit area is 1.6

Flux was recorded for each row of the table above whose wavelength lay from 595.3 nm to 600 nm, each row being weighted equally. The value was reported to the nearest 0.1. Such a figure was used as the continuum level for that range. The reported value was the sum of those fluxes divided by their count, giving 21.3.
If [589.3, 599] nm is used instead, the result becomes 19.8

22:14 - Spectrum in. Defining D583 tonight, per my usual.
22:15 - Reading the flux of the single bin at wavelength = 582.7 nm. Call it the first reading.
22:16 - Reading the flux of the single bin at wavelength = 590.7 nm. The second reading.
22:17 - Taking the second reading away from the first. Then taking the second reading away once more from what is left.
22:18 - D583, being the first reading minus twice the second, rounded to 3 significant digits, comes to -17.0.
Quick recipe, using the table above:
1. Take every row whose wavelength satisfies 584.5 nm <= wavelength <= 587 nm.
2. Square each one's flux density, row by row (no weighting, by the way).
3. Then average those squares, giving 418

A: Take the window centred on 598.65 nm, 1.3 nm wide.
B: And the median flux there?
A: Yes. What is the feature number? 21.9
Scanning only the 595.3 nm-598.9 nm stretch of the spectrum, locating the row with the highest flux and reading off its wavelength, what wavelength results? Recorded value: 598.7 nm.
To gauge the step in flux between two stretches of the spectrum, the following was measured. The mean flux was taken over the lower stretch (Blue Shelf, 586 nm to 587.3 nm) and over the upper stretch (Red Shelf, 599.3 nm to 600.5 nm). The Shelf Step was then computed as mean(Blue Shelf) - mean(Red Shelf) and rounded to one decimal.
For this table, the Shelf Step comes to -1.1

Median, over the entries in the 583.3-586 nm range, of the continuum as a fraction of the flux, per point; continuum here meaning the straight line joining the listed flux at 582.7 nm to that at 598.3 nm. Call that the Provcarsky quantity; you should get 0.97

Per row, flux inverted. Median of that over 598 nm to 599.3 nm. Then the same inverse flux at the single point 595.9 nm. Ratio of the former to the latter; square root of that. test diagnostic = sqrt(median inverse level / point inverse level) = 0.97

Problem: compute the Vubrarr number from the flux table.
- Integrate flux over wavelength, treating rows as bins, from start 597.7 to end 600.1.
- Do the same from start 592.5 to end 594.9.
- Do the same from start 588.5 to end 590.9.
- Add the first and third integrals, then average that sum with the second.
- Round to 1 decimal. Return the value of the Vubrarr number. 66.7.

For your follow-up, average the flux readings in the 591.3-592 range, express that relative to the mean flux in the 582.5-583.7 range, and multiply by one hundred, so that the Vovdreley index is 92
